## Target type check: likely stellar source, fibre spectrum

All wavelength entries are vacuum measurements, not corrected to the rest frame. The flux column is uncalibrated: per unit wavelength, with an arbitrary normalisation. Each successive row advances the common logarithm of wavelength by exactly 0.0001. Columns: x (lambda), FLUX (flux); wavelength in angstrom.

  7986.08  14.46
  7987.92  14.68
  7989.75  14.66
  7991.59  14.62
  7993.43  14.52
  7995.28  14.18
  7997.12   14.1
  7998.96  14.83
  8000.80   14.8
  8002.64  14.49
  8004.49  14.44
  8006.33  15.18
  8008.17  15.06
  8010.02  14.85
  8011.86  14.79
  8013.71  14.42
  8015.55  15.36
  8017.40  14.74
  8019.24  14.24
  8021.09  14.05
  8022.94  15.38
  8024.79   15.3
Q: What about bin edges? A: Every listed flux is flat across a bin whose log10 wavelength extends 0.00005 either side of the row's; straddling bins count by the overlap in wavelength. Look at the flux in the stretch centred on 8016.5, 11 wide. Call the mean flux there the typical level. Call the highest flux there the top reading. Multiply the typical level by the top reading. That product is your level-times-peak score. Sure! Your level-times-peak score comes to 224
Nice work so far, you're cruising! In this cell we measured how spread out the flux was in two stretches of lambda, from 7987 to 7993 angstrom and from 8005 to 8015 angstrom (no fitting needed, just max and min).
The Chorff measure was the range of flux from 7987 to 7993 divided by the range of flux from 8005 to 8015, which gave 0.08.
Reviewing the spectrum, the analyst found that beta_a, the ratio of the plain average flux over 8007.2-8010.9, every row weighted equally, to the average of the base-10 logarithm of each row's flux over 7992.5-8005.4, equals 12.9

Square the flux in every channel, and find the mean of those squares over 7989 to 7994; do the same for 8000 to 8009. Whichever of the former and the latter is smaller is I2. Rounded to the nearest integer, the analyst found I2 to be 213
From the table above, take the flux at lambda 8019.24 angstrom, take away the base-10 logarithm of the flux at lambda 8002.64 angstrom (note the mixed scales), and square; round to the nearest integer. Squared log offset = 171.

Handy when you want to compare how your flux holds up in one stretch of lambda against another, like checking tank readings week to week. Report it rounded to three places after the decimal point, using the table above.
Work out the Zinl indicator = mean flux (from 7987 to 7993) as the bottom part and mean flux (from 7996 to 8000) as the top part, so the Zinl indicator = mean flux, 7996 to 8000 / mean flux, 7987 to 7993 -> 0.987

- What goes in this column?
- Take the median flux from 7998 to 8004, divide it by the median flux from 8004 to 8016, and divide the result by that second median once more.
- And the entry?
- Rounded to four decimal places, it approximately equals 0.0671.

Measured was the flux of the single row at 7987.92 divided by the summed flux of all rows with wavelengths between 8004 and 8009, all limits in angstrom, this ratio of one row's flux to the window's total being 0.329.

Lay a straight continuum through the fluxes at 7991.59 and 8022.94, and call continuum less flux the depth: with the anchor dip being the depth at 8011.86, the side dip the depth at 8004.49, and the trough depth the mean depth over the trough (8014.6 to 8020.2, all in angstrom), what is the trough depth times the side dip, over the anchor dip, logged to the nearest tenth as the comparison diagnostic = 0.7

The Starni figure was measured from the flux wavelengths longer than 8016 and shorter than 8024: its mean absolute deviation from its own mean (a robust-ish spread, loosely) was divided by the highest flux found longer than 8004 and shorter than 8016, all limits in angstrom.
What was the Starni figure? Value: 0.0298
